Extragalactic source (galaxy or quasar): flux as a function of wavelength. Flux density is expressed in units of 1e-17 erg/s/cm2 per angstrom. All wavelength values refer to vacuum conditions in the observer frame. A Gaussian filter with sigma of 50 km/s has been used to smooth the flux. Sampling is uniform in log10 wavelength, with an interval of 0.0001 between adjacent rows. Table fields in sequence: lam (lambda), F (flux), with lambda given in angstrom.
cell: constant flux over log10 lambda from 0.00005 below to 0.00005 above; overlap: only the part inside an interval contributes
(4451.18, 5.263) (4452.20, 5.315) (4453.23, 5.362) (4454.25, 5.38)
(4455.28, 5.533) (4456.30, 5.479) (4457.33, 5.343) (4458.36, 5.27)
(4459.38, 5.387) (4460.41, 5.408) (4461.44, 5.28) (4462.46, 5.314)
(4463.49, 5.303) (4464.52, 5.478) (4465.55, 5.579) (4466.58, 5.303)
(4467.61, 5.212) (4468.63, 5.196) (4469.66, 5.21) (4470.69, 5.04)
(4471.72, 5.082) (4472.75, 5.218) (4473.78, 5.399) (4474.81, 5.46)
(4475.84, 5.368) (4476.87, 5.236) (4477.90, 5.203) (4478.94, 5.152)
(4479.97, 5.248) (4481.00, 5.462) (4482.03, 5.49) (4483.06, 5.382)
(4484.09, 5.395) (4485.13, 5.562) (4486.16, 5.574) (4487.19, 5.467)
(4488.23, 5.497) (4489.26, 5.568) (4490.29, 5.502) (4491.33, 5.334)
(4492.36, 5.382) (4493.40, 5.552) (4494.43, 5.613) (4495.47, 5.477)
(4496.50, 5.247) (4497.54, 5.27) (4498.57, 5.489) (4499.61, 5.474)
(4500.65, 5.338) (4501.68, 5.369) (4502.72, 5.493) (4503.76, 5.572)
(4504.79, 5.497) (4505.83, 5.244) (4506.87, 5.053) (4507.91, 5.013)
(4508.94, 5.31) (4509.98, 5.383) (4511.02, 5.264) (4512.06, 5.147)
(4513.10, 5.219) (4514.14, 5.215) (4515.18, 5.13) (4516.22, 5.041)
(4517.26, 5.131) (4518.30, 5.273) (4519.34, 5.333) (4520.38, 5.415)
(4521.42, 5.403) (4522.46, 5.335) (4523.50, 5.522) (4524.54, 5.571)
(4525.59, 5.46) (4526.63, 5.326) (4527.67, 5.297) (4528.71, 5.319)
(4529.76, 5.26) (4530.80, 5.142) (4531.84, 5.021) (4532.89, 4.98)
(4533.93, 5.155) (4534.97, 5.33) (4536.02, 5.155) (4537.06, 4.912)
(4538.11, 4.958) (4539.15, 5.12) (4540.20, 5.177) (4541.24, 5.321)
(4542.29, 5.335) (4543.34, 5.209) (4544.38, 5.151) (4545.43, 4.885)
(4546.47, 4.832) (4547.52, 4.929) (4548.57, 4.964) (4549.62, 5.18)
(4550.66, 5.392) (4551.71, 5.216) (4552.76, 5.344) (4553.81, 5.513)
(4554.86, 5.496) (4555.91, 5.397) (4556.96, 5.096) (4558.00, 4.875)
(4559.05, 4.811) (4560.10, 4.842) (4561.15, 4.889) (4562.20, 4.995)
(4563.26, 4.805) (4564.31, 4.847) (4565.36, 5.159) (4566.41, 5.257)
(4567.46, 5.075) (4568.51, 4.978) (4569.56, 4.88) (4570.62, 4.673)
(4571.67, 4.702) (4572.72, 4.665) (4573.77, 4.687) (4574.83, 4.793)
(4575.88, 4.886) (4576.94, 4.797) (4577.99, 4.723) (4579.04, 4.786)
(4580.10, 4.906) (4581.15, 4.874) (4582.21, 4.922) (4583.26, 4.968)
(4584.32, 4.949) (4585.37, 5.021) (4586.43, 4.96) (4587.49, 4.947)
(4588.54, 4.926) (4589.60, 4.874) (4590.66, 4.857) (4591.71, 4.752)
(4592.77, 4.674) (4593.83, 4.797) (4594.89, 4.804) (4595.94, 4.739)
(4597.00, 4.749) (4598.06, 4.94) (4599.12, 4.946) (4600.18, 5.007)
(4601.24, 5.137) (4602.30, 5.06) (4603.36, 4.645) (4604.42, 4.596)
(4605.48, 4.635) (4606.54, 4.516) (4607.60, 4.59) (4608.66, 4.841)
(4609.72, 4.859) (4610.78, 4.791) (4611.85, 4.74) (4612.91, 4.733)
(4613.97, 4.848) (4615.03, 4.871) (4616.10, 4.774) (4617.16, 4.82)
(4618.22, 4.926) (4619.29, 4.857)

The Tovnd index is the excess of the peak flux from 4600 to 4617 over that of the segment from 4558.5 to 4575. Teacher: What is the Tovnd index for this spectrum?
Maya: -0.1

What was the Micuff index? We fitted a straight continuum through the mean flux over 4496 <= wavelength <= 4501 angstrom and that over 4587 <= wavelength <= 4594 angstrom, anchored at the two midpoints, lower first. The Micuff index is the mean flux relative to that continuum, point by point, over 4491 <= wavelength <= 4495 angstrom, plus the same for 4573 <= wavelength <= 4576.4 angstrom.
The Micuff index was 1.986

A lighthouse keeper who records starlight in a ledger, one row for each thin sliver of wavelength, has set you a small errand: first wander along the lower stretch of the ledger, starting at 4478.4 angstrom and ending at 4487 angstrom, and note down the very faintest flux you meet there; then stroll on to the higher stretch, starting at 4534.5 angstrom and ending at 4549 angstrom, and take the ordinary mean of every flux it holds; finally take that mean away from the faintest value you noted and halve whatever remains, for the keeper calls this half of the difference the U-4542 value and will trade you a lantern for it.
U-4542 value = 0.03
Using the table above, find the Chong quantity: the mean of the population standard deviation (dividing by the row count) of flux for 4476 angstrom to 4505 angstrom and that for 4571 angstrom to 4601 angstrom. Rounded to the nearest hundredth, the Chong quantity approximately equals 0.12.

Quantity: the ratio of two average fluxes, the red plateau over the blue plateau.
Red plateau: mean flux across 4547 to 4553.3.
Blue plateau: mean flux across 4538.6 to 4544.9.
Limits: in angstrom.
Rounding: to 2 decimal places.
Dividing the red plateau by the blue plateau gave 0.99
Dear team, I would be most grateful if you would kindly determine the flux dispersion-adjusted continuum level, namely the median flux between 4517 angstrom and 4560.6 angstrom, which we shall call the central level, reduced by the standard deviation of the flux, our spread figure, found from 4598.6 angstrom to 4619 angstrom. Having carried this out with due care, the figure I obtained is 5.05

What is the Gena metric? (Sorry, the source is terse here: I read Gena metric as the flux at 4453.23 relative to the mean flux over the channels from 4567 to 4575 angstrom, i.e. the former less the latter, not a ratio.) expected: 0.56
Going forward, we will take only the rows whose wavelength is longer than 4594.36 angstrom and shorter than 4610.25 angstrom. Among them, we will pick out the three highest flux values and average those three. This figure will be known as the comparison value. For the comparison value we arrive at 5.07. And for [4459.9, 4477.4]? 5.51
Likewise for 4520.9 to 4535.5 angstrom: 5.52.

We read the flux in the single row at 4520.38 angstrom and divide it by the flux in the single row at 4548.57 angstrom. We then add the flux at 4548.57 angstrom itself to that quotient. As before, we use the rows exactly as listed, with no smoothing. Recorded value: 6.05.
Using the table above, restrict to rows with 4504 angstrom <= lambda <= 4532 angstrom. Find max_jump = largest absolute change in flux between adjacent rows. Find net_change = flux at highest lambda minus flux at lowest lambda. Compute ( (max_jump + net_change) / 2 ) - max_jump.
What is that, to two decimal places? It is -0.39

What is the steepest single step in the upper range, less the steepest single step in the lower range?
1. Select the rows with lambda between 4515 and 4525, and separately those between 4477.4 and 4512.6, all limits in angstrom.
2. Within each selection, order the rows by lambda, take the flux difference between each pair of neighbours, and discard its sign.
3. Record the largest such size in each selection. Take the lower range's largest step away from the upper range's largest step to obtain -0.11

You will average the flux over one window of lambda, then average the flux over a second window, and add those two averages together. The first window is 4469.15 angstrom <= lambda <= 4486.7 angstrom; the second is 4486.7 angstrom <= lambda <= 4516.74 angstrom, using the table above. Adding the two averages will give 10.7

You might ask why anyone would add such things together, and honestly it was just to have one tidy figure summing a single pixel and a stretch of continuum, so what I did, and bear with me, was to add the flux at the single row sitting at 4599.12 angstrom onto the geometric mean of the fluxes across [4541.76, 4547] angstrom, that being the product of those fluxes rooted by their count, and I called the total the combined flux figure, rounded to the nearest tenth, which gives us 10.0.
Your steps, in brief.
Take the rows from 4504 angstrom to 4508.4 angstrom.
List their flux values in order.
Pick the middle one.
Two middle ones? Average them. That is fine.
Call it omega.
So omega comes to 5.1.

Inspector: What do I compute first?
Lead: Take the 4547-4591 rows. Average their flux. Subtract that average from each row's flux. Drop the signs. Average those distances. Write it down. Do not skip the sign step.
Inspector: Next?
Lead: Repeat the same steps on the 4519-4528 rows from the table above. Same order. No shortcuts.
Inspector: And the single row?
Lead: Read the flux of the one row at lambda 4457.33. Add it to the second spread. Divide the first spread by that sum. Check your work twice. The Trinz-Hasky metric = 0.031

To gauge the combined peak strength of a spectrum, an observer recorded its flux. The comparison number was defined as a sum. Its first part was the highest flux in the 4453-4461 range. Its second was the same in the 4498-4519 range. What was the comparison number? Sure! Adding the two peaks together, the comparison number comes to 11.1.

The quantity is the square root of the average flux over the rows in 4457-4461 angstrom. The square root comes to 2.31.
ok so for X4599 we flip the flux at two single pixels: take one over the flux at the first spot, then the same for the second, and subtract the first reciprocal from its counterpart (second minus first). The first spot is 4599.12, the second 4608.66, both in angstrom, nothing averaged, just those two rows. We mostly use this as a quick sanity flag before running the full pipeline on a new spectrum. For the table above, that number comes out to 0.004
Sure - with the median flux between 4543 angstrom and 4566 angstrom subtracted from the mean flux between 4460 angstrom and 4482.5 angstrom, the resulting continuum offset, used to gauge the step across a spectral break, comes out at 0.26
